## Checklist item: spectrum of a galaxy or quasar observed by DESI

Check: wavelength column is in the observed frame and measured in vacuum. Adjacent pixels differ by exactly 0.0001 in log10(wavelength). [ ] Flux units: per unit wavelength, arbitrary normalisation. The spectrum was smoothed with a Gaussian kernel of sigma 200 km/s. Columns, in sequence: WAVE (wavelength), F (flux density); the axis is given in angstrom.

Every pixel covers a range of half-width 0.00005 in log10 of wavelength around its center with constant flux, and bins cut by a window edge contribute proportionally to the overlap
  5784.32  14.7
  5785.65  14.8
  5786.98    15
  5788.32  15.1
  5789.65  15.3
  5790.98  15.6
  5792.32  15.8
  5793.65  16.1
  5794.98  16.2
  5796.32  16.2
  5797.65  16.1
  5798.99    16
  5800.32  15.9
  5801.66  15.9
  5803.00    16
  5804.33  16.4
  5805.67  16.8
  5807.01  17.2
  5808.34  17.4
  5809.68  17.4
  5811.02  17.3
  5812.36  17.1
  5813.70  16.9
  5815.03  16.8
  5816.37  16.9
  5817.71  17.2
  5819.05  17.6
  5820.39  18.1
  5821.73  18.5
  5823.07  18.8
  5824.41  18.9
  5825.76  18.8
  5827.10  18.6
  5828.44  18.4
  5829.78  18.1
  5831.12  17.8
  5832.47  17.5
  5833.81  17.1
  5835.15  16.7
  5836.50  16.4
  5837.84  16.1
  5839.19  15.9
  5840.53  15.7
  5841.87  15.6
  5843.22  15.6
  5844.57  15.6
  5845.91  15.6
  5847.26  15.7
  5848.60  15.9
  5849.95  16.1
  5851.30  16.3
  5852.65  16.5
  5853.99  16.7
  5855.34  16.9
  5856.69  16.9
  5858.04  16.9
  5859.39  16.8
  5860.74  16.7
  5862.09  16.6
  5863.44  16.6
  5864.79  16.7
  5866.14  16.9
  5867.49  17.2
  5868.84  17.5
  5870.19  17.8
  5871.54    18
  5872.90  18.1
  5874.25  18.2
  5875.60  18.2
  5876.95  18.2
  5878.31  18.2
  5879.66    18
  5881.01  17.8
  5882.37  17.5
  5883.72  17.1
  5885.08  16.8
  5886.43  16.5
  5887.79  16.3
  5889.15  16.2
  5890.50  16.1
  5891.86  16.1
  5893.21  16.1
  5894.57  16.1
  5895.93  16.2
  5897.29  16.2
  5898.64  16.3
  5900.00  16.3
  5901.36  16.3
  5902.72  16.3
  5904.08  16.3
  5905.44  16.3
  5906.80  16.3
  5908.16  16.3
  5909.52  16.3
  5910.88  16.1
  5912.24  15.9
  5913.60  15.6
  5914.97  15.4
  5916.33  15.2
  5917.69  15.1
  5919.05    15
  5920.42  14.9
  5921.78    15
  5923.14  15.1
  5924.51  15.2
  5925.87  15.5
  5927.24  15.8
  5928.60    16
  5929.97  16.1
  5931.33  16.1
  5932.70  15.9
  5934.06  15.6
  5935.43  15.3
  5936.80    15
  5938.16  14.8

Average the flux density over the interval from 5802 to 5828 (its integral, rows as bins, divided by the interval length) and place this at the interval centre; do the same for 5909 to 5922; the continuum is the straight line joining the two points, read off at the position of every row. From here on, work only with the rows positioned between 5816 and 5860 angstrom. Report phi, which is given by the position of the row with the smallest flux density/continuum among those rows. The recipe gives 5841.87 angstrom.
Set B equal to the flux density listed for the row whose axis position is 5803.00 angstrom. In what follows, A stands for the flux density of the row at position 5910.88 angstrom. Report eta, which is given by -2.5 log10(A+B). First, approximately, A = 16.1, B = 16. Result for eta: -3.77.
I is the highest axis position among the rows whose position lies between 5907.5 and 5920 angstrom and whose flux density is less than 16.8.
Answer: 5919.05 angstrom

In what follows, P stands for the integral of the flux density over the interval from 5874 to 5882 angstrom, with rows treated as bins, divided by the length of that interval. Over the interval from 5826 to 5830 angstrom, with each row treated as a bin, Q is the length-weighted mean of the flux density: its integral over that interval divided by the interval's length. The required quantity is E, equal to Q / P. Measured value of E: 1.02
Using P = 18.1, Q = 18.5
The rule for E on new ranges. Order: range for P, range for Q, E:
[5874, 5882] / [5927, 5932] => 0.89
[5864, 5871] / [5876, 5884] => 1.04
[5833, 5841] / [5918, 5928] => 0.93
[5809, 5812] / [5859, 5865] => 0.96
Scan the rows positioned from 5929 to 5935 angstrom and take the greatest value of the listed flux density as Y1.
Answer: 16.1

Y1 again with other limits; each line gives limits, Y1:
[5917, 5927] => 15.5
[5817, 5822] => 18.5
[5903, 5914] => 16.3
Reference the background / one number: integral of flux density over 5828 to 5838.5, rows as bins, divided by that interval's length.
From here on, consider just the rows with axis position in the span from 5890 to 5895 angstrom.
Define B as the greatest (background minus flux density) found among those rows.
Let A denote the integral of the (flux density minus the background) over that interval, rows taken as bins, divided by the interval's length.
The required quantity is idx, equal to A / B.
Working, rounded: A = -1.1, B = 1.14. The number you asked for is -1.00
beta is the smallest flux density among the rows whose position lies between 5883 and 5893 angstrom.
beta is 16.1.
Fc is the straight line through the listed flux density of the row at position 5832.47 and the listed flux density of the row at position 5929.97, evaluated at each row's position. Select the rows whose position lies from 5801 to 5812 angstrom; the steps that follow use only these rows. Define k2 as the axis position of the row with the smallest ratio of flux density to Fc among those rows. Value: 5801.66 angstrom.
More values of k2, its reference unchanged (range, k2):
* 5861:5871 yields 5862.09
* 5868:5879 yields 5868.84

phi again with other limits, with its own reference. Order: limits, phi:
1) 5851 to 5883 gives 5851.30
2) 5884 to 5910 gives 5890.50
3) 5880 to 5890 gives 5889.15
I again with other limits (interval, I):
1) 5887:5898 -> 5897.29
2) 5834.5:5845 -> 5844.57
